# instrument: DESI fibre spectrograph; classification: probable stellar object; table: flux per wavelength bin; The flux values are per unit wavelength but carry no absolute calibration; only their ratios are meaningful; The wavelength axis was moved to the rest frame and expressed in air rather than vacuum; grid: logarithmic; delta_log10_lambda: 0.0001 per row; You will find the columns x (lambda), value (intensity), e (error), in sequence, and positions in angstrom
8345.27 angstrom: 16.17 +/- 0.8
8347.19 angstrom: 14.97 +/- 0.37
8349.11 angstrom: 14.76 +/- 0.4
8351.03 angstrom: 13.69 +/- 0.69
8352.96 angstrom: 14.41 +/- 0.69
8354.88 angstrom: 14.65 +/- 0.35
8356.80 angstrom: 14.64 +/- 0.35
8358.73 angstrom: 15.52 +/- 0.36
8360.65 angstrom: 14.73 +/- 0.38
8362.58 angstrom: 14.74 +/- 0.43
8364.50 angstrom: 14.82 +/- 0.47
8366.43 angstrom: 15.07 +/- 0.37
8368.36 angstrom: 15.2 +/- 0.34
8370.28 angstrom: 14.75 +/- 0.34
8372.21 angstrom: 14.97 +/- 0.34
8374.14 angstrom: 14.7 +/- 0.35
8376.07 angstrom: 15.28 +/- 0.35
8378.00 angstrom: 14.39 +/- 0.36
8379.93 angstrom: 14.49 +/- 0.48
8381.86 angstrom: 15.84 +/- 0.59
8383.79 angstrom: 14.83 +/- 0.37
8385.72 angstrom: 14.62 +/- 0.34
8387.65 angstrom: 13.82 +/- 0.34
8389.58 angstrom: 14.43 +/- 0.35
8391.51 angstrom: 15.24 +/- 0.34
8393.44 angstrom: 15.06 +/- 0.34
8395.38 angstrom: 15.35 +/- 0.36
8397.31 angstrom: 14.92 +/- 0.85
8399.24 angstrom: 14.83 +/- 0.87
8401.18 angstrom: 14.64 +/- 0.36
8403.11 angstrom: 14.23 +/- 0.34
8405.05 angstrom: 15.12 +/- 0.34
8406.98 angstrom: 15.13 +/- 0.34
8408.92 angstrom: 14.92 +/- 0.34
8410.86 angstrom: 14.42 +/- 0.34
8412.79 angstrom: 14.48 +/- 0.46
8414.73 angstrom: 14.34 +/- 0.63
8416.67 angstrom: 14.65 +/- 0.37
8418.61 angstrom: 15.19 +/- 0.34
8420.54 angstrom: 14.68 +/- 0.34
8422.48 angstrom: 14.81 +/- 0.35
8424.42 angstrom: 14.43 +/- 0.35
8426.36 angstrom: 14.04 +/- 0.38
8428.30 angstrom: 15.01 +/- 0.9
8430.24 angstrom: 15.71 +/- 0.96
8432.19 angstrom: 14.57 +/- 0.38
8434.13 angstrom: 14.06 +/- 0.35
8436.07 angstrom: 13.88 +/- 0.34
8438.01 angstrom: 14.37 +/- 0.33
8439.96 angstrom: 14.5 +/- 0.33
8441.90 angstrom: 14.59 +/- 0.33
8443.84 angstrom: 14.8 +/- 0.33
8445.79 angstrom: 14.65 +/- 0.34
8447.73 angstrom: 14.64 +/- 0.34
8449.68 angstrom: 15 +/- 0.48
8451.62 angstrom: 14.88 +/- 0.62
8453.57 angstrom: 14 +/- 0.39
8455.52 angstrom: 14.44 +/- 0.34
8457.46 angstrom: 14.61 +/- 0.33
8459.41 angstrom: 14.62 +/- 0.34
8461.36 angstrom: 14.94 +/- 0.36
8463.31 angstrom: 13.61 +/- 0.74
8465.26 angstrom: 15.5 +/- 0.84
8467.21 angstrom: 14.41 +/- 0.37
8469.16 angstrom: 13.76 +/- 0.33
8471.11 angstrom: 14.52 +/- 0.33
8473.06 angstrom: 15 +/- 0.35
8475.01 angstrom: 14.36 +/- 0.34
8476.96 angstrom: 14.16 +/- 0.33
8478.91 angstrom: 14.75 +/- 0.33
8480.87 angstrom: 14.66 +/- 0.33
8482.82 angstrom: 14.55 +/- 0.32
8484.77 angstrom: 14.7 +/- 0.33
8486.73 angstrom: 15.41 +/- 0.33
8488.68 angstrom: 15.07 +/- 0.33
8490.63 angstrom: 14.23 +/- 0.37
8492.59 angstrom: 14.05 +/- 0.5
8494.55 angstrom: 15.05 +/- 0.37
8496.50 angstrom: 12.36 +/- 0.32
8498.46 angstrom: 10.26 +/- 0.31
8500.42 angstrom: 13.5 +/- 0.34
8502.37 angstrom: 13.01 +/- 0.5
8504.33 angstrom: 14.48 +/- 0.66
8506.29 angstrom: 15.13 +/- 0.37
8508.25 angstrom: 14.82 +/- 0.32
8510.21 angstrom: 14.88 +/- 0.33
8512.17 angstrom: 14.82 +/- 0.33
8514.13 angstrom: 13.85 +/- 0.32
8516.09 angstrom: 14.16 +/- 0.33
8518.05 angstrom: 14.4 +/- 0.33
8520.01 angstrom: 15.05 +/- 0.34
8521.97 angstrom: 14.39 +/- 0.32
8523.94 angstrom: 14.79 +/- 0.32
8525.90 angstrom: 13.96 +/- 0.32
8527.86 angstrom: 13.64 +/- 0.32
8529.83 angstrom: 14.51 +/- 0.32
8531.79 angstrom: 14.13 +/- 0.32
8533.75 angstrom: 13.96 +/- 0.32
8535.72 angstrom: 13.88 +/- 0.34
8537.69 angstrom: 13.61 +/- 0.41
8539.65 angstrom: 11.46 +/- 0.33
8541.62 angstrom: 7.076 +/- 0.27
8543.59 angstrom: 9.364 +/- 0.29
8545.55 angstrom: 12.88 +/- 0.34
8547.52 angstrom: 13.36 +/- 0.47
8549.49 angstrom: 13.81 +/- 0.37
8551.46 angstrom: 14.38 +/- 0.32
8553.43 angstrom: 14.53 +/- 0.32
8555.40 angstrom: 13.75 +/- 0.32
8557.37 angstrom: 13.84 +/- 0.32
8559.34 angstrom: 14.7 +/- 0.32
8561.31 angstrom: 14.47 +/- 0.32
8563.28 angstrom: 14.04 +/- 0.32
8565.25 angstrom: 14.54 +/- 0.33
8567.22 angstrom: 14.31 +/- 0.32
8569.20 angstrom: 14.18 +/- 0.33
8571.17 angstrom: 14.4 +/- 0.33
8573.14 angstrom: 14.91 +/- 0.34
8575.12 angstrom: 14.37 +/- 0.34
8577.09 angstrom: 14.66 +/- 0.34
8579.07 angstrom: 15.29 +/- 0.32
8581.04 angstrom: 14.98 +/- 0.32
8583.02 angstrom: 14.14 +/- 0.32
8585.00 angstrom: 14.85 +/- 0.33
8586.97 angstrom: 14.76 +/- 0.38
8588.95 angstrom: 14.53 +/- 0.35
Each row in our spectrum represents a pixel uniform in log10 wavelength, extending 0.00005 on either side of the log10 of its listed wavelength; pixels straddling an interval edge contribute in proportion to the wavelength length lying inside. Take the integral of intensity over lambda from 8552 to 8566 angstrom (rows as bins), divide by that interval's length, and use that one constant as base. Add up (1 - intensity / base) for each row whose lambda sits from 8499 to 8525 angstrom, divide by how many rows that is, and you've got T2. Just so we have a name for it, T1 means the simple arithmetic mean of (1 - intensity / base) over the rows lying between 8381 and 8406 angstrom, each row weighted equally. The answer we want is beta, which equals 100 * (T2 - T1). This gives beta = 3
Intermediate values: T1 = -0.04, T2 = -0.009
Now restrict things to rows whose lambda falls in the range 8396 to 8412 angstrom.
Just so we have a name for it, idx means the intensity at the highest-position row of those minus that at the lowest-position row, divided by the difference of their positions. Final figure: -0.037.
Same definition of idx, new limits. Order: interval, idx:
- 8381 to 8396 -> -0.036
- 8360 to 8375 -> -0.002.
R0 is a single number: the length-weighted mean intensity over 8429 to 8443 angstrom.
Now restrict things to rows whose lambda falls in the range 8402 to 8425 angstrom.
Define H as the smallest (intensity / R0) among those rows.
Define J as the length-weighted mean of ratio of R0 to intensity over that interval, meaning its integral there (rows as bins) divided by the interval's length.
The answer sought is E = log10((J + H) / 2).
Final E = -0.007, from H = 0.979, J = 0.99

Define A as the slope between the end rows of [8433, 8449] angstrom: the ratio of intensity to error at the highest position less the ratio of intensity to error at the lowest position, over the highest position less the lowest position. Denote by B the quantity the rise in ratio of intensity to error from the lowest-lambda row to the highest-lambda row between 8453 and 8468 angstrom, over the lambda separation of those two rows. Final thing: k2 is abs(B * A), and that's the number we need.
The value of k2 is 0.0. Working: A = 0.2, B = 0.2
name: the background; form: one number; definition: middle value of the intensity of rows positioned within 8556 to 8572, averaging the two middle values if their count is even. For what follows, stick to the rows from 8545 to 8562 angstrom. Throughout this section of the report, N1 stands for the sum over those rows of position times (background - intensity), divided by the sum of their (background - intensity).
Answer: 8547.9 angstrom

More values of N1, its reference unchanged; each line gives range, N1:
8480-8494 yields 8484.9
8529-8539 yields 8536.1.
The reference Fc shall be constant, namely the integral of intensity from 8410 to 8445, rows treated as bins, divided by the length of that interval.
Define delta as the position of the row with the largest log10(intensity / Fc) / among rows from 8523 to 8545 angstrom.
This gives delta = 8523.94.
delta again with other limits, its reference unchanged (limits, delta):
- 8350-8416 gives 8381.86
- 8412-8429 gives 8418.61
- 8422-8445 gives 8430.24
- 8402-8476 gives 8430.24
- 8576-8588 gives 8579.07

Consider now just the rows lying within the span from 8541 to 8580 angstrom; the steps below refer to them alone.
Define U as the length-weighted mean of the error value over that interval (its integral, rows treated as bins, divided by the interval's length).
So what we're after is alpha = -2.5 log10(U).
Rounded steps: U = 0.33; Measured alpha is 1.20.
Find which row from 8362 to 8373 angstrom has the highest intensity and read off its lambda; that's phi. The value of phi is 8368.36 angstrom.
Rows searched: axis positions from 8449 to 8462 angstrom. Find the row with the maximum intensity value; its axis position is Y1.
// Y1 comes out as 8449.68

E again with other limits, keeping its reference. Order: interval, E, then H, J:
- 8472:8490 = -0.008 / 0.974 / 0.99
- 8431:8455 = -0.009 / 0.955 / 1.00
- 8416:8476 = -0.015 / 0.936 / 1.00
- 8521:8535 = -0.008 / 0.938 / 1.02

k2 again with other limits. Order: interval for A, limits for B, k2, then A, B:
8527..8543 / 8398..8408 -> 4.2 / -1.2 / 3.5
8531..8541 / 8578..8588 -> 1.4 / -1.2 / -1.1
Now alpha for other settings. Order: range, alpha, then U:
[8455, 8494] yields 1.02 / 0.39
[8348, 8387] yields 0.95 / 0.42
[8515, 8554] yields 1.19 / 0.34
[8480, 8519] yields 1.09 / 0.37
